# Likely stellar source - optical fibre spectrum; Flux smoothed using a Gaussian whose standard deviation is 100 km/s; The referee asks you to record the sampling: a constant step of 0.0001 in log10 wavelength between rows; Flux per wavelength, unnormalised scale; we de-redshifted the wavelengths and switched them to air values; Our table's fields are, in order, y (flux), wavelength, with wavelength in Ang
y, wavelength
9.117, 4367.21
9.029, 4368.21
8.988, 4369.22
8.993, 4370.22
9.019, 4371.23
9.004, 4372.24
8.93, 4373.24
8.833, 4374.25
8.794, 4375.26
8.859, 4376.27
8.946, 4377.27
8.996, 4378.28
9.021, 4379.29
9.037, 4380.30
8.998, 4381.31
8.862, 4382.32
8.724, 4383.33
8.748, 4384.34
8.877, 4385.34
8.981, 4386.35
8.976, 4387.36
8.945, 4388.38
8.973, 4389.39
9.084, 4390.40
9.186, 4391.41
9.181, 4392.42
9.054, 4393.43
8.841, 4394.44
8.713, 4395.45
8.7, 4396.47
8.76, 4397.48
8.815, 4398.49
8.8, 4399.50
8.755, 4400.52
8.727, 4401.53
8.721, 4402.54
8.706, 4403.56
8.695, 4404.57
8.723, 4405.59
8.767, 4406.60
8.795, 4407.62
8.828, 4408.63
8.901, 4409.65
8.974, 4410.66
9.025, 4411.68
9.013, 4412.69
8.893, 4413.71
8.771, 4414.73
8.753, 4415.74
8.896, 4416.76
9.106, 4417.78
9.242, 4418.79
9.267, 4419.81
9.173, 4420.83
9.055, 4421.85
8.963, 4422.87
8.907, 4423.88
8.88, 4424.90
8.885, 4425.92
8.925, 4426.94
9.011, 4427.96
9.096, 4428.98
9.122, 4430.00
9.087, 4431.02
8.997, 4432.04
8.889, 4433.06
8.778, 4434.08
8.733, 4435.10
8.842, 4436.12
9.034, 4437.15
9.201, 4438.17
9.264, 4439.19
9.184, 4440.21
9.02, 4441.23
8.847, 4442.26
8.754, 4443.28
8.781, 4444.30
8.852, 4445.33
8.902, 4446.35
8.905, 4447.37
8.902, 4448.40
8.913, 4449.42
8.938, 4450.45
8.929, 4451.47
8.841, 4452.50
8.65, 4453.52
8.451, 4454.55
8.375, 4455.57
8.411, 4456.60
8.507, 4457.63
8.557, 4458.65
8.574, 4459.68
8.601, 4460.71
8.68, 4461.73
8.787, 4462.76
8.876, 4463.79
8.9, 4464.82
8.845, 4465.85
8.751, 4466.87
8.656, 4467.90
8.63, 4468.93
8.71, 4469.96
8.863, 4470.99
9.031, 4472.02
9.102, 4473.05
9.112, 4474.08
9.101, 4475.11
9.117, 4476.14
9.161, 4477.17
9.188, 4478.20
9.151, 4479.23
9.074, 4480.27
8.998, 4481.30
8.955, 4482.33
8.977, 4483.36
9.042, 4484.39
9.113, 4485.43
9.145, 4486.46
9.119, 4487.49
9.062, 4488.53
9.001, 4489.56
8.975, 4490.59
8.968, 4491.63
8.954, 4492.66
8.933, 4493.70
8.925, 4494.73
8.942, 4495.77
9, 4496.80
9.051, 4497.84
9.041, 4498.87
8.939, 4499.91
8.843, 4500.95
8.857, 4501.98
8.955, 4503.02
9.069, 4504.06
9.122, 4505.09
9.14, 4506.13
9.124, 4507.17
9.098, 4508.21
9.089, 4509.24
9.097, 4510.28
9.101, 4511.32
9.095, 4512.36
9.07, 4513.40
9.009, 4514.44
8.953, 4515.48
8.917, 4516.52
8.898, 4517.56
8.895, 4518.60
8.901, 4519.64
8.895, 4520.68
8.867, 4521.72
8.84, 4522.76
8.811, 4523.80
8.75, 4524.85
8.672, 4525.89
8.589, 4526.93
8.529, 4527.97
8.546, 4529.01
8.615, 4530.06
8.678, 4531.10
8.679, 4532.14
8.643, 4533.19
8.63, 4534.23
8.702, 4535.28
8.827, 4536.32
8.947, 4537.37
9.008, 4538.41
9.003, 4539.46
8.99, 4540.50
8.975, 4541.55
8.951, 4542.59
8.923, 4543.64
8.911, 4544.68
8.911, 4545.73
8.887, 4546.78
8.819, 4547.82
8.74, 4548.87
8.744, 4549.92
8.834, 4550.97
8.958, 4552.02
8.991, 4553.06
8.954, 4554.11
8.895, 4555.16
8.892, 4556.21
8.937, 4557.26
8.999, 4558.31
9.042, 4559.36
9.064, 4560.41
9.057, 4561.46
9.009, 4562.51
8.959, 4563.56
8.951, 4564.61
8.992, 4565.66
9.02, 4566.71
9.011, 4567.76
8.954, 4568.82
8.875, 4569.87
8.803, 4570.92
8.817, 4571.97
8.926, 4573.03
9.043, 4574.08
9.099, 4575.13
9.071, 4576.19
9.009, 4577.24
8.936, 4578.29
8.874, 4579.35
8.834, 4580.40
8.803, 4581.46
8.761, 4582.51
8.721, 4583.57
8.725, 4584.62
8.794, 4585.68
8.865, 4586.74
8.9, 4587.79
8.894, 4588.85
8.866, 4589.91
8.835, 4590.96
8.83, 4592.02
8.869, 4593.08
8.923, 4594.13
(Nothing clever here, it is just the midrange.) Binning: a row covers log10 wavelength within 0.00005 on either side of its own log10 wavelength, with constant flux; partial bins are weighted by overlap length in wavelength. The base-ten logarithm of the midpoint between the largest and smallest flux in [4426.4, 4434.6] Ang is 0.9518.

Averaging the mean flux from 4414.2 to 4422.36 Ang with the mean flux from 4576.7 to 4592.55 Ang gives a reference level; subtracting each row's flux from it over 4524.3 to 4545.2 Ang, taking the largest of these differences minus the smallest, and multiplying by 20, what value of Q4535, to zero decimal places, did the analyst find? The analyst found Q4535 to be 10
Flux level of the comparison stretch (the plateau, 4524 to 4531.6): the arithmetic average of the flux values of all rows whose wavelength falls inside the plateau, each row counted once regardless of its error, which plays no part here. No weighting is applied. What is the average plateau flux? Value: 8.63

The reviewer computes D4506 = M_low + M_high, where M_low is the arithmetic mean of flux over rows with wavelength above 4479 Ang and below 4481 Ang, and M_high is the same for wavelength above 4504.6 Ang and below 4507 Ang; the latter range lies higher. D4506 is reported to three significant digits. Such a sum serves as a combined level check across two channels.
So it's 18.2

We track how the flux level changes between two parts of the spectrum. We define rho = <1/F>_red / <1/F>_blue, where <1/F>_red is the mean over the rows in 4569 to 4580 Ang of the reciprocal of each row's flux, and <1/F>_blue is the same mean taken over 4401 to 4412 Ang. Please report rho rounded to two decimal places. 0.98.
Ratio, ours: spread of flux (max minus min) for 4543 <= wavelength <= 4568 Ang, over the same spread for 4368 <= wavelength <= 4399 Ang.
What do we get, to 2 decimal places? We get 0.67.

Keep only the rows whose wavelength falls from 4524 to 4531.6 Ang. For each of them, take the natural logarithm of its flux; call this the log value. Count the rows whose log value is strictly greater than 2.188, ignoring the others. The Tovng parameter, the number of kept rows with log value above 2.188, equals 0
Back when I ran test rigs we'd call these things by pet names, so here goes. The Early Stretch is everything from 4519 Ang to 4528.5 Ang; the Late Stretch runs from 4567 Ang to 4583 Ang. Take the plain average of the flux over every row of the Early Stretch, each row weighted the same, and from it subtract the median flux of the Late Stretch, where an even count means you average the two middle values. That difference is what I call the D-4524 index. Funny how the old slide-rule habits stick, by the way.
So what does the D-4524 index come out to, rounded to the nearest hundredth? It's -0.16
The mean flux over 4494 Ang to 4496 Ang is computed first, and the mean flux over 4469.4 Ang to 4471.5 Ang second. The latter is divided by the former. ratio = 0.98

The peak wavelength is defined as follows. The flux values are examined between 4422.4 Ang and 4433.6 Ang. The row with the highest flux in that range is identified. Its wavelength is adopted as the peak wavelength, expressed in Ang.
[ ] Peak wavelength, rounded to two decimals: 4430.00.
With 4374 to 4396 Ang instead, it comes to 4391.41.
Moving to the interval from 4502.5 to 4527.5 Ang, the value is 4506.13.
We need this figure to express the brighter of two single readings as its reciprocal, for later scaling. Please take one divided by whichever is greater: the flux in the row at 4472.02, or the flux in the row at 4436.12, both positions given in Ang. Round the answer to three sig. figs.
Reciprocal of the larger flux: 0.111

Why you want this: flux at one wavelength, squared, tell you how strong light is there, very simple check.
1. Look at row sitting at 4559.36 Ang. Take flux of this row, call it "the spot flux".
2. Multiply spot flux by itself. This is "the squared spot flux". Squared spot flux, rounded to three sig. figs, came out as 81.8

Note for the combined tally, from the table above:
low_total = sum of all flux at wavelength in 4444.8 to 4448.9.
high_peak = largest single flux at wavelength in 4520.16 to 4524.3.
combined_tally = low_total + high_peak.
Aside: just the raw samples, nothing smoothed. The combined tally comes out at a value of 44.5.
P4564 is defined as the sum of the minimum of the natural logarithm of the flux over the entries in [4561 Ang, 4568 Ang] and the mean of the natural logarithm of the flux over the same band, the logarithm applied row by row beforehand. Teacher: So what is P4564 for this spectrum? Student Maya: 4.39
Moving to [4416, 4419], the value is 4.39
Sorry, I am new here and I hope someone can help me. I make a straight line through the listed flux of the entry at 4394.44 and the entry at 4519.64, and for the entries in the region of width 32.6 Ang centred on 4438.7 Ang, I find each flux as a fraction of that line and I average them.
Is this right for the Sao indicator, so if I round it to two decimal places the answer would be 1.01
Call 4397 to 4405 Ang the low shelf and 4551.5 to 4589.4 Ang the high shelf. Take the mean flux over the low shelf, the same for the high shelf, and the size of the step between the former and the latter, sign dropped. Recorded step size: 0.18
